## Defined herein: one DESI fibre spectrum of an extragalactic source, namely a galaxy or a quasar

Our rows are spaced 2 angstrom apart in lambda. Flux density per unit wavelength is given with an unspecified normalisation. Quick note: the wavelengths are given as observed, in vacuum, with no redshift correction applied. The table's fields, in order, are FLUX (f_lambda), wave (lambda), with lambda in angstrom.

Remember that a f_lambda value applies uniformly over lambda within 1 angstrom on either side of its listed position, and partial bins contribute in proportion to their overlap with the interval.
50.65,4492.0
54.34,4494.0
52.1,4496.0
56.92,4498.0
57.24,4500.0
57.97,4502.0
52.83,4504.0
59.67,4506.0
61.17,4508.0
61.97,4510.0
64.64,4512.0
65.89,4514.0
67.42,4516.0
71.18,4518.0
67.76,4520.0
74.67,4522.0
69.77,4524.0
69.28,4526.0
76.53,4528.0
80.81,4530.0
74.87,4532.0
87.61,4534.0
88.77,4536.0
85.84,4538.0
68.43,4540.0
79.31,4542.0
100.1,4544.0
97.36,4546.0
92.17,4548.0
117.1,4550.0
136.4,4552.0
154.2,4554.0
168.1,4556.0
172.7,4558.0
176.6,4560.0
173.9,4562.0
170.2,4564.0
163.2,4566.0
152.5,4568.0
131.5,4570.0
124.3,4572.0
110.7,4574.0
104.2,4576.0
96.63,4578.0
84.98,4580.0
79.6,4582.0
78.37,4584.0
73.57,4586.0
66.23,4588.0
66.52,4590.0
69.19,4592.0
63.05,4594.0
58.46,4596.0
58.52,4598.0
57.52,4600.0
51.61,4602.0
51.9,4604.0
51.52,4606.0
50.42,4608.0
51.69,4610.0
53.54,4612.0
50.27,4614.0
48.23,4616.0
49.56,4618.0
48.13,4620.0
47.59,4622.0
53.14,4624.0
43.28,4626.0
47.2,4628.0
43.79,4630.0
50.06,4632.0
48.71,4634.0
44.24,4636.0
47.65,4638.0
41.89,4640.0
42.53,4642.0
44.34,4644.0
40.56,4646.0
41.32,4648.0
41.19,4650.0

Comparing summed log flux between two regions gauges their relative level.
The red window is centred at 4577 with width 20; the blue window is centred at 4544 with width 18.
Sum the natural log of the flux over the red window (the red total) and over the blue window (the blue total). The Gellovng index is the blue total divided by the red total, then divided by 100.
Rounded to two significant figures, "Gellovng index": 0.0089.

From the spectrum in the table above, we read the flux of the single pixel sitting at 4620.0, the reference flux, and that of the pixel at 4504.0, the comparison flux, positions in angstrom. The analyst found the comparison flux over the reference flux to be 1.10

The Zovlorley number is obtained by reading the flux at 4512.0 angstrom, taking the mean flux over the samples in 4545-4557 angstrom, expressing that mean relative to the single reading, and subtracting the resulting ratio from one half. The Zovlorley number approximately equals -1.5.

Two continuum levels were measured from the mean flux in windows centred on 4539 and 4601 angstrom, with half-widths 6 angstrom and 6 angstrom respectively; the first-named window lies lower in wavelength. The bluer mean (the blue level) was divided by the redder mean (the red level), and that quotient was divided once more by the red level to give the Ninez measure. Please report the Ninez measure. 0.028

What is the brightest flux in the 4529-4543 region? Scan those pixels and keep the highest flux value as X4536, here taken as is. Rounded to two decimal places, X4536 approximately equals 88.77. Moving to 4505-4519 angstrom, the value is 71.18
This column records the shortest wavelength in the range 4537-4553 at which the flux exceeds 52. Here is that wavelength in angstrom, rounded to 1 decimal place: 4538.0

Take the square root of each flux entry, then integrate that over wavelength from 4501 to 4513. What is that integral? 93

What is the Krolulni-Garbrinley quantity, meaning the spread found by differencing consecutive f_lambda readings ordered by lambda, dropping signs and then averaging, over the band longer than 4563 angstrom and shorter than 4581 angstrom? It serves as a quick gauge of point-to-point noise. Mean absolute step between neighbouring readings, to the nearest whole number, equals 11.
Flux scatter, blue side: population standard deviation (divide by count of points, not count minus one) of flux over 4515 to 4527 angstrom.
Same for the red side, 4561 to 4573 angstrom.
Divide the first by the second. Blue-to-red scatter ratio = 0.1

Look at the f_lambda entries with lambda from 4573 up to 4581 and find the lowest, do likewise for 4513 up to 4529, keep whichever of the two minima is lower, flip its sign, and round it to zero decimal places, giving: -66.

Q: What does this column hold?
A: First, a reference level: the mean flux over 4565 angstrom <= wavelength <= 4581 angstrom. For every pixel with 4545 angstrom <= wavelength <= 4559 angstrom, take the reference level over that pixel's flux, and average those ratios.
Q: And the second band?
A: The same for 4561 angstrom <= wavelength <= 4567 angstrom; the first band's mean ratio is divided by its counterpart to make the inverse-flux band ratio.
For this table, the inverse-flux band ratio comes 1.3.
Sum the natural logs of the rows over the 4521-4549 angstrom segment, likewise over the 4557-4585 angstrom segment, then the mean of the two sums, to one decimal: 64.6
